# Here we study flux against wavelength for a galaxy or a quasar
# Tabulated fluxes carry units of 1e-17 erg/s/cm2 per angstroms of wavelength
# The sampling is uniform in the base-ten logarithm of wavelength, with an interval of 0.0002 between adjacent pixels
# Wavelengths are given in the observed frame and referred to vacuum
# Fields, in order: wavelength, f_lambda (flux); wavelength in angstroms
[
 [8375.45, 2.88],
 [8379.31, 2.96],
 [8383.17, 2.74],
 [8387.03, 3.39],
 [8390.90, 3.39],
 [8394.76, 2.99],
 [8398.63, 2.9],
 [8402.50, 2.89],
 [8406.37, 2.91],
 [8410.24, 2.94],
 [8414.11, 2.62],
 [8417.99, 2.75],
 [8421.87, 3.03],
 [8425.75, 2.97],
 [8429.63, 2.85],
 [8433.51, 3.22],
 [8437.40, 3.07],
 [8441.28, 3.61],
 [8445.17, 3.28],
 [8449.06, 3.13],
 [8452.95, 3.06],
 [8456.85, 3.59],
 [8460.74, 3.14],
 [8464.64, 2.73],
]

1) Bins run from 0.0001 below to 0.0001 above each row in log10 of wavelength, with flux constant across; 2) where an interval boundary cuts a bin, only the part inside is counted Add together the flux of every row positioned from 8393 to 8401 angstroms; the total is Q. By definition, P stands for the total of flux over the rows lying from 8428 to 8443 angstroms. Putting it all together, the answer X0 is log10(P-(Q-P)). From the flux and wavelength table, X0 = 1.29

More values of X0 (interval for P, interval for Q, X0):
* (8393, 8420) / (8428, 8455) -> 1.25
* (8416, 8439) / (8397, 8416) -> 1.33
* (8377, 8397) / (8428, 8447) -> 1.17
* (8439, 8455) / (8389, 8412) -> 0.91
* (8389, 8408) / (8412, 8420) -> 1.39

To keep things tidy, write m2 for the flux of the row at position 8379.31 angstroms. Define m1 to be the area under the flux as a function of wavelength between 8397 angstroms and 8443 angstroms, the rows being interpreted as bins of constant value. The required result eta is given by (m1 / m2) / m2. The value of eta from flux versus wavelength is 16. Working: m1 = 137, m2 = 2.96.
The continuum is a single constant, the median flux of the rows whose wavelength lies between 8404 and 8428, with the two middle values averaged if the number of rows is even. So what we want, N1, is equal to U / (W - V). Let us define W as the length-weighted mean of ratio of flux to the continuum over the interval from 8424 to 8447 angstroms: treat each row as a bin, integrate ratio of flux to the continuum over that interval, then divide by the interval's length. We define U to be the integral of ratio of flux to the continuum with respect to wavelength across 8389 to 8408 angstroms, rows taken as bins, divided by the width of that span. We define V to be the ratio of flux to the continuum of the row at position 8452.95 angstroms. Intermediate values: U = 1.03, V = 1.05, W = 1.08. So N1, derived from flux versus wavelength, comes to 28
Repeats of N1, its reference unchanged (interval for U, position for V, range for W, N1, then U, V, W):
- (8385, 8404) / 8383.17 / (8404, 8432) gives 23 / 1.06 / 0.94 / 0.98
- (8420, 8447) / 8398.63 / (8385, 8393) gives 7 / 1.08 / 0.99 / 1.15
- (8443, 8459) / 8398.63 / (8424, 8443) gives 14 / 1.12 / 0.99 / 1.07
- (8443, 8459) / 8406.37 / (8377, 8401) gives 23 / 1.12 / 0.99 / 1.04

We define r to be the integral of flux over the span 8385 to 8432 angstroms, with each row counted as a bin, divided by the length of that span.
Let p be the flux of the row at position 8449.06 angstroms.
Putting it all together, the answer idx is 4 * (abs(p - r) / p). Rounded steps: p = 3.13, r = 2.971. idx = 0.20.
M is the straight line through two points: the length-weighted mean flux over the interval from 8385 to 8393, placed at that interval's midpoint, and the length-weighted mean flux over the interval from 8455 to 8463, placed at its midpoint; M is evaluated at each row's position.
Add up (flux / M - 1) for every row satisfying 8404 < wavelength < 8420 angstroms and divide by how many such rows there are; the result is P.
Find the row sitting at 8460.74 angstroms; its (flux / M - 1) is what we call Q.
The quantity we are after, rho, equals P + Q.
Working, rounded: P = -0.166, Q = -0.06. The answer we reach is -0.22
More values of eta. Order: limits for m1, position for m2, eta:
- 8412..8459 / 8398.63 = 17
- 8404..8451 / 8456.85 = 11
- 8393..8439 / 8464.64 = 18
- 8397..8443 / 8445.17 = 13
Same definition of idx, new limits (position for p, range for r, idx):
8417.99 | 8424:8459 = 0.65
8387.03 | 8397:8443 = 0.49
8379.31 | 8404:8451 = 0.10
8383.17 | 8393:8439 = 0.27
